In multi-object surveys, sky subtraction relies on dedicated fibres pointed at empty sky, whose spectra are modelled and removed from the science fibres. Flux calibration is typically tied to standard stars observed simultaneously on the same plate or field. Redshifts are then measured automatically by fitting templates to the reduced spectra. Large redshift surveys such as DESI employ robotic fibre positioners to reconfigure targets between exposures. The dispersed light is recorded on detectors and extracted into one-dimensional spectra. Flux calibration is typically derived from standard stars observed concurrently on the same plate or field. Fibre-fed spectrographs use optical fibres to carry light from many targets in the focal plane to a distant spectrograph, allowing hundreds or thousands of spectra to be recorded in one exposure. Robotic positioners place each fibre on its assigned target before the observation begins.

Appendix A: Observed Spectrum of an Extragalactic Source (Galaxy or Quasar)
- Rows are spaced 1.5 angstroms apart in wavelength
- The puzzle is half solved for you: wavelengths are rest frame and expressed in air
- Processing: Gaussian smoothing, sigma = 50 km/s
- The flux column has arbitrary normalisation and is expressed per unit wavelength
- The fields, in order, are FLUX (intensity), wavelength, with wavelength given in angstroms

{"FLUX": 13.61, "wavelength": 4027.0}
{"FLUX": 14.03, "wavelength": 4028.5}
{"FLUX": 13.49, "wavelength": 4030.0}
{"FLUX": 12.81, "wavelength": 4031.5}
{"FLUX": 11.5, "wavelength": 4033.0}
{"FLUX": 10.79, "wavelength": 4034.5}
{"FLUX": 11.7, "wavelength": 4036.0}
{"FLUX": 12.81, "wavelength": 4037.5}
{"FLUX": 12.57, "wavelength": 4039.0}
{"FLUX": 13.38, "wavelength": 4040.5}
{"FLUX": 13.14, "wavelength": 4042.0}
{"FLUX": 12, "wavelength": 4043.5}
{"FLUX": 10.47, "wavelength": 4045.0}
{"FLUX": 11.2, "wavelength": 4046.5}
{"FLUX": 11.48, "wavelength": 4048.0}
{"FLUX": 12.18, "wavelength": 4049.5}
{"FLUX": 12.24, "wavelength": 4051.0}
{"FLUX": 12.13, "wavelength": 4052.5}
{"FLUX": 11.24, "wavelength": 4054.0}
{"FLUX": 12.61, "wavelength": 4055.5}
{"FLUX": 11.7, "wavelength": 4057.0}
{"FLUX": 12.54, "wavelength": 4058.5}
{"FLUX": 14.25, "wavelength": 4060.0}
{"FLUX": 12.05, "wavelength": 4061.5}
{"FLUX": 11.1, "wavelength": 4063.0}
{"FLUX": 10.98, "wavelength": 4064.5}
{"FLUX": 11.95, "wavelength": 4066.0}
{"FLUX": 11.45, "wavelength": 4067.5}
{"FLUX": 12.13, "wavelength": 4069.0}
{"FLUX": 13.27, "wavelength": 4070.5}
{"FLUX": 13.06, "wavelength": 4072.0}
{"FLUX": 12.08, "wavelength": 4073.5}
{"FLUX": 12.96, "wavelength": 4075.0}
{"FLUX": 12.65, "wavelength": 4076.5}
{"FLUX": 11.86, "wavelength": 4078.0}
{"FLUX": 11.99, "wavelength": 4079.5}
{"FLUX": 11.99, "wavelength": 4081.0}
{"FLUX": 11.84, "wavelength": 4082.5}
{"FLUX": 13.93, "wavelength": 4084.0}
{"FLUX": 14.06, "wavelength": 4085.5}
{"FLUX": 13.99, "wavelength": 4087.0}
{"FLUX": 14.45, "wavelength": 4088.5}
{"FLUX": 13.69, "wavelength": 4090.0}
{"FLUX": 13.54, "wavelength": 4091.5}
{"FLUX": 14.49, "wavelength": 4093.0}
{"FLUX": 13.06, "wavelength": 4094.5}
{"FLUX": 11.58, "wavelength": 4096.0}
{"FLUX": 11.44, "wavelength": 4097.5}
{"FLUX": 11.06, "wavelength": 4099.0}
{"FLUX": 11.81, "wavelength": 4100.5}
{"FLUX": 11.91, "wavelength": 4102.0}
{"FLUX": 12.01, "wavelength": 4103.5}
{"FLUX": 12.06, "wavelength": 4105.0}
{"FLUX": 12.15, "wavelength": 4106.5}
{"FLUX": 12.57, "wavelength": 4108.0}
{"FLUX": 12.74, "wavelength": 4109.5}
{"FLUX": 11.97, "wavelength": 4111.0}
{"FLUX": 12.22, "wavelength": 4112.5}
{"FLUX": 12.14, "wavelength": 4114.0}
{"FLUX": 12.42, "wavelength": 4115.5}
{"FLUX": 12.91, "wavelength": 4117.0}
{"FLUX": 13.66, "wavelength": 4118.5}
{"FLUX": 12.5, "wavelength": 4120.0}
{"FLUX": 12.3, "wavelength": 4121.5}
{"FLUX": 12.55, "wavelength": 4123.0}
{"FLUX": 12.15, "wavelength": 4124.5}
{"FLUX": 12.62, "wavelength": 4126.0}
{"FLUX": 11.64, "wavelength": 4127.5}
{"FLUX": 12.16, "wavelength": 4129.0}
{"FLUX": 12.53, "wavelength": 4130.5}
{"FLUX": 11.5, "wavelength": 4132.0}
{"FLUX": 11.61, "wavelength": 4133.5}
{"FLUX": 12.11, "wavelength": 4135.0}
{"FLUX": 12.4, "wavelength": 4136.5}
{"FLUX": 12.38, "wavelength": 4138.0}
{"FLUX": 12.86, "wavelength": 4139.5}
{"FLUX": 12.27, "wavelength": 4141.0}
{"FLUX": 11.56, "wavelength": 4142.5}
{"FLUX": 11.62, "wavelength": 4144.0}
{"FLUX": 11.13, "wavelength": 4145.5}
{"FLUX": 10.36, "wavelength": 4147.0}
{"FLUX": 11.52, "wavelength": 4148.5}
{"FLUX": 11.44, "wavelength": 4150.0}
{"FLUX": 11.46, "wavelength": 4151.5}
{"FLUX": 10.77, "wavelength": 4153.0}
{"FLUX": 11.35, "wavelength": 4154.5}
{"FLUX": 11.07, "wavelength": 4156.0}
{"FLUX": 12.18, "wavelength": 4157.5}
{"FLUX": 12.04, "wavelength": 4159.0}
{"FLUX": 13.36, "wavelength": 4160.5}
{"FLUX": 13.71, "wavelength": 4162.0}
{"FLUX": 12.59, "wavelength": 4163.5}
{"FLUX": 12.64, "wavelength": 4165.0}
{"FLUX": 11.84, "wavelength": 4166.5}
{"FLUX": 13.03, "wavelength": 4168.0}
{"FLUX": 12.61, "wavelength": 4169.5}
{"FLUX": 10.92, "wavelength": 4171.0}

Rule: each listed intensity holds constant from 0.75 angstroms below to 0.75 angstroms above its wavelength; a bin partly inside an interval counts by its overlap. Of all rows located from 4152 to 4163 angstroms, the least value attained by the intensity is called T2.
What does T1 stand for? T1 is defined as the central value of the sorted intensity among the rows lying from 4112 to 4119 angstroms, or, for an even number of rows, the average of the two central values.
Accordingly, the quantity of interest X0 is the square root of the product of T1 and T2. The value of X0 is 11.6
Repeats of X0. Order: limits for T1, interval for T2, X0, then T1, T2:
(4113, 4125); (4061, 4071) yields 11.7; 12.5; 10.98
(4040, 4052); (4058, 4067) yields 11.5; 12.1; 10.98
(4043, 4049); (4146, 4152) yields 10.8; 11.3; 10.36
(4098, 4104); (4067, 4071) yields 11.7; 11.9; 11.45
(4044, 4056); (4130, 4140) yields 11.7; 11.8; 11.5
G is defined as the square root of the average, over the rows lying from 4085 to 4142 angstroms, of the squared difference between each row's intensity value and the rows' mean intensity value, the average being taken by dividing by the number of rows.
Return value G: 0.83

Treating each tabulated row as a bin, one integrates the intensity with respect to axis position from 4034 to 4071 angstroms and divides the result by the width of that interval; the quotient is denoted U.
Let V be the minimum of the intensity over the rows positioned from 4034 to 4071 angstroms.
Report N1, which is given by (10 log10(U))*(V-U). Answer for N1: -17.1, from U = 12.1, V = 10.47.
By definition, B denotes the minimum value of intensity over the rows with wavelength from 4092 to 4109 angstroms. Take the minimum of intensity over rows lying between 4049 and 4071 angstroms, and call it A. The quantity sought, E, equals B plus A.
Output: 22.0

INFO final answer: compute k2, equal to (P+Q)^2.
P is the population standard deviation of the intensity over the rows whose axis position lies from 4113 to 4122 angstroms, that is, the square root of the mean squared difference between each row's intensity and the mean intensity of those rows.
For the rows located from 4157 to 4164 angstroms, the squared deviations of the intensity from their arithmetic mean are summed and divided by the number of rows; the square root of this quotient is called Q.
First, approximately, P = 0.51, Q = 0.7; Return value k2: 1.4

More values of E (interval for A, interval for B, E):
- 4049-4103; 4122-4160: 21.3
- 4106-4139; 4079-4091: 23.3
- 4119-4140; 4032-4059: 22.0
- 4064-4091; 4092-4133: 22.0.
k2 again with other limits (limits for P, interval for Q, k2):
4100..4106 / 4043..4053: 0.5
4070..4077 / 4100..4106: 0.3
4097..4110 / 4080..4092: 2.0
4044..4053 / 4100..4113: 0.9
